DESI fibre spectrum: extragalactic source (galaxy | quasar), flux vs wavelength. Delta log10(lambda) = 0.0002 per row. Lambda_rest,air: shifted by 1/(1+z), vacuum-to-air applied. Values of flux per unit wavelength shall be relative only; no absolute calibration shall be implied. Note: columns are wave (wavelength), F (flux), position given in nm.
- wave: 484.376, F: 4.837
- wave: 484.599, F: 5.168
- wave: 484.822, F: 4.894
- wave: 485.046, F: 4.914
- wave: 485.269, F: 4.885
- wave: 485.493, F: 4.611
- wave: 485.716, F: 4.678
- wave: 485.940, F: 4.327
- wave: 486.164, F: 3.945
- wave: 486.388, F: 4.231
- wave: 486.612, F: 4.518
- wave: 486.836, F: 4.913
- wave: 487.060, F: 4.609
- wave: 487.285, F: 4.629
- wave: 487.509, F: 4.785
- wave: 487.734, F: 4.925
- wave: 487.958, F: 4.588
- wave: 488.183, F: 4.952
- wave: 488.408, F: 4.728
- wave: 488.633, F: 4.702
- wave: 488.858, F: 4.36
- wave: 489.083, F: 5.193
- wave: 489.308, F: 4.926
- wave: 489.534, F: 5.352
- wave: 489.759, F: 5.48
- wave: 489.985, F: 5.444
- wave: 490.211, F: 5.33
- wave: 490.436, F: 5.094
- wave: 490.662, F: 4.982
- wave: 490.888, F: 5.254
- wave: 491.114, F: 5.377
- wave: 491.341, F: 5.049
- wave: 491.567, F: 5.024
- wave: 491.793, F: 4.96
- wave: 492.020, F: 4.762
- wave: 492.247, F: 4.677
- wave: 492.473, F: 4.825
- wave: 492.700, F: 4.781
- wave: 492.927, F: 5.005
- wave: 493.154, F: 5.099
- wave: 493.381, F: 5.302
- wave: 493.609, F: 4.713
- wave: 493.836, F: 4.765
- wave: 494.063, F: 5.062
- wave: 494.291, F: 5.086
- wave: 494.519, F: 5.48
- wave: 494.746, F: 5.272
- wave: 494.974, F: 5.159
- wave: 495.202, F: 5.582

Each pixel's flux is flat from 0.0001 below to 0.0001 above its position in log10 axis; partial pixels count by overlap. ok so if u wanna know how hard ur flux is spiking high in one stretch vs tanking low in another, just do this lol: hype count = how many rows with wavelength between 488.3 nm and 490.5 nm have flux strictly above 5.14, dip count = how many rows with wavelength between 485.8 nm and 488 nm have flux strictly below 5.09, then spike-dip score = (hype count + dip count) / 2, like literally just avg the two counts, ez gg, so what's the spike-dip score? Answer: 7.5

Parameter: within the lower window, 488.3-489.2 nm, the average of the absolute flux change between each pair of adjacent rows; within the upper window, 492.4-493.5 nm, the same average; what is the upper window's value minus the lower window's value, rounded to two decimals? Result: -0.26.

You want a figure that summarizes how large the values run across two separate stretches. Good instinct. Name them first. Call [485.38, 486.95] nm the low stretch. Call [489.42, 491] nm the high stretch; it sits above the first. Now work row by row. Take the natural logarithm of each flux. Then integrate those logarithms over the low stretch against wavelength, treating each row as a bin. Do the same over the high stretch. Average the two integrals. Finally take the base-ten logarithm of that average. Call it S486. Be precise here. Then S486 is 0.395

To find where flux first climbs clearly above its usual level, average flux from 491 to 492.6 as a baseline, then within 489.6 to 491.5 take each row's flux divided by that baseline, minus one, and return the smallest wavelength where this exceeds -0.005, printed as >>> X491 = 489.759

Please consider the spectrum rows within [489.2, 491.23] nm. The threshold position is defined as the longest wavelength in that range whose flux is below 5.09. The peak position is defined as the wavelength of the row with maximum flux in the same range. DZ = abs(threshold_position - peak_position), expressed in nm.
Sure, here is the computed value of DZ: 0.90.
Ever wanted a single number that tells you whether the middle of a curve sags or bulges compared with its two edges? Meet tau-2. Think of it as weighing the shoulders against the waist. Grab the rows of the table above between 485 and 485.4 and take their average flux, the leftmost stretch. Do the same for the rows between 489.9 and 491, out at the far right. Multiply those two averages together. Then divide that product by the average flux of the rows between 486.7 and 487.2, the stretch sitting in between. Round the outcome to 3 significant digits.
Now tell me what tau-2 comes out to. 5.37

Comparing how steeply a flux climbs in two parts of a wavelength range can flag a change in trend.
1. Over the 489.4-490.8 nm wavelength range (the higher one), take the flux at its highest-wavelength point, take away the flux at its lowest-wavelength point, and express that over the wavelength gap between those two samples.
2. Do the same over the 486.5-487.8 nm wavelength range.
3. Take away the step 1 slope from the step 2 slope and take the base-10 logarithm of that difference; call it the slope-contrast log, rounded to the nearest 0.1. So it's -0.2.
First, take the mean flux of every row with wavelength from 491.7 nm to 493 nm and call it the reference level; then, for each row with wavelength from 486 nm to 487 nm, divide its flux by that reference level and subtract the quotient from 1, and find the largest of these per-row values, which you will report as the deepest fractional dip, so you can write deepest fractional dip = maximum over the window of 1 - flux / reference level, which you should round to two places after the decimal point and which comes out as 0.18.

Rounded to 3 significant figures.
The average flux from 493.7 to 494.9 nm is 5.13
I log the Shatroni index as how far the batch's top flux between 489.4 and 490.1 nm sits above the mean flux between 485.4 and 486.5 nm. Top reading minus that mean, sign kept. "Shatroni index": 1.1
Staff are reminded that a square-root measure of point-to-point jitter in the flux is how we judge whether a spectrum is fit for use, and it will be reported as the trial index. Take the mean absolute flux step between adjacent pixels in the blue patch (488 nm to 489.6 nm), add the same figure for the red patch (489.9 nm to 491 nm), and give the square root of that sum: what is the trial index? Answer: 0.732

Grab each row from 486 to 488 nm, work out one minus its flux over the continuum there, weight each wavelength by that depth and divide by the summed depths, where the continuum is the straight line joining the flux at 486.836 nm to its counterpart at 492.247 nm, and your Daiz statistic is 486.65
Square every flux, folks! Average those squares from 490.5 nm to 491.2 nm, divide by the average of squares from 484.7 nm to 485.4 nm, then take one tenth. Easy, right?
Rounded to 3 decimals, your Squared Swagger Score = 0.113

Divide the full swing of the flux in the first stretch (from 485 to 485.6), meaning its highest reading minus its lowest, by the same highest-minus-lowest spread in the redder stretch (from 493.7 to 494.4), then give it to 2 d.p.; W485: 0.94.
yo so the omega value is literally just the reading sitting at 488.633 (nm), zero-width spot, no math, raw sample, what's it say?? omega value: 4.702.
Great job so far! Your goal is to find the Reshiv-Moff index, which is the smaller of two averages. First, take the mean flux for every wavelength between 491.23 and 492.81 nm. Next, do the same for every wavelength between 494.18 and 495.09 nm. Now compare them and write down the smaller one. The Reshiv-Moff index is 4.87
